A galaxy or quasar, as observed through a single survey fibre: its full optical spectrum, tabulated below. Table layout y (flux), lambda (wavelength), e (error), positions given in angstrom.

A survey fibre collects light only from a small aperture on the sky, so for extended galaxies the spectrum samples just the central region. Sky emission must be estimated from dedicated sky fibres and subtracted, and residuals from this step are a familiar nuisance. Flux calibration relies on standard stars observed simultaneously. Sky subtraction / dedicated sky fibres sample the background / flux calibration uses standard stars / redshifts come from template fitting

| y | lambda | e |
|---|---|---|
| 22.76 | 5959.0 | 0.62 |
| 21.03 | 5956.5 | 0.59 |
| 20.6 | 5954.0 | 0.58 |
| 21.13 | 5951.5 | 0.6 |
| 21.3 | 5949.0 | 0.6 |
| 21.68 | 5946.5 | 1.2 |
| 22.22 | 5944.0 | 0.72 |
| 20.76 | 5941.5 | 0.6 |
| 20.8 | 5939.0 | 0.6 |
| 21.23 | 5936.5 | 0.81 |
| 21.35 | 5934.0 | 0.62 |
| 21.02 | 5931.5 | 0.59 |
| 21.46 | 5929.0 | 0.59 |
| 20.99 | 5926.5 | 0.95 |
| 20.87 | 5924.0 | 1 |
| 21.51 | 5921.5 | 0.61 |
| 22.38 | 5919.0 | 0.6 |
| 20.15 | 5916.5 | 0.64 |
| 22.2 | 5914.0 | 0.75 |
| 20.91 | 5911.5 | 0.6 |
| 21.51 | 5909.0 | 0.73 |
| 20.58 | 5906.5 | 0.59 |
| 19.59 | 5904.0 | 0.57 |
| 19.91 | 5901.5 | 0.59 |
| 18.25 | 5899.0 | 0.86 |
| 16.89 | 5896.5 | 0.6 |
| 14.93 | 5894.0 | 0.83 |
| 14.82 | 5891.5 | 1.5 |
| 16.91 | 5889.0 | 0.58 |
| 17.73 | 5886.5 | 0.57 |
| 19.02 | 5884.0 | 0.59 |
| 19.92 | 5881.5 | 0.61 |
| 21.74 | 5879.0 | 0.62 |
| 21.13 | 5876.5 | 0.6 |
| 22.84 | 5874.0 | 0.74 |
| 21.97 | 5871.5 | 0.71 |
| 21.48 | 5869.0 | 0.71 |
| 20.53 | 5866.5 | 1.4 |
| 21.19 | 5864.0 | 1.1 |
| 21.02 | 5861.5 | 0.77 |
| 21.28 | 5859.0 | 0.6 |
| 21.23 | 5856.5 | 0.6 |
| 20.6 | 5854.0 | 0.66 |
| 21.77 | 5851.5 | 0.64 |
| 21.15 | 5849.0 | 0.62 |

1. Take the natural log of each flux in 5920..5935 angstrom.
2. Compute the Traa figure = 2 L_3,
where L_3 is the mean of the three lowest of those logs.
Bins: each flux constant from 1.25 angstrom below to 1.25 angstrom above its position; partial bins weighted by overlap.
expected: 6.09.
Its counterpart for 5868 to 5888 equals 5.87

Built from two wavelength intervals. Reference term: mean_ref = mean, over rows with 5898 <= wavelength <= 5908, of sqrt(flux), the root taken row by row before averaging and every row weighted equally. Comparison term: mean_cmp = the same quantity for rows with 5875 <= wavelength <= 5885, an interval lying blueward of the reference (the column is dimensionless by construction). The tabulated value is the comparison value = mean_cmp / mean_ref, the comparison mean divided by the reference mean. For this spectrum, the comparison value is 1.02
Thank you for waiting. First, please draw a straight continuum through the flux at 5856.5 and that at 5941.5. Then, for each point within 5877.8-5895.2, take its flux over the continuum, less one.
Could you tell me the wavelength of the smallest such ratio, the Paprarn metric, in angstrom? 5891.5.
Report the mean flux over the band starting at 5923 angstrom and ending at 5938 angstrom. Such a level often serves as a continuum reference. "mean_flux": 21.2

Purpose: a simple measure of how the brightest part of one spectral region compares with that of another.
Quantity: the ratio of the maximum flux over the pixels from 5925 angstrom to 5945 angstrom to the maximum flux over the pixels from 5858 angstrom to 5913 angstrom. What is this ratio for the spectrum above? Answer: 0.97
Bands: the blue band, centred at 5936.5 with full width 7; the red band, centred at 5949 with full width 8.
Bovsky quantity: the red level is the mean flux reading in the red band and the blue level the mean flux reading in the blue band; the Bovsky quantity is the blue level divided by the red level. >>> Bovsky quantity 0.99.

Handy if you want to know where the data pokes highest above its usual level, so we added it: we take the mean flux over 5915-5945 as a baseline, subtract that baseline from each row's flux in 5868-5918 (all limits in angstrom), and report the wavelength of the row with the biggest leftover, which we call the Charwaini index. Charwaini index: 5874.0 angstrom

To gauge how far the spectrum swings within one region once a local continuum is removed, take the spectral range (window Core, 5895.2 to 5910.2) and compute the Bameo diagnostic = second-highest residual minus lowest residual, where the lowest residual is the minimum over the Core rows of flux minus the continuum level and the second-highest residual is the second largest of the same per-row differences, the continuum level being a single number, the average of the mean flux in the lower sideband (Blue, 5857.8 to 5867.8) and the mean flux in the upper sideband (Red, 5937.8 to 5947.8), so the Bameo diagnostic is 3.7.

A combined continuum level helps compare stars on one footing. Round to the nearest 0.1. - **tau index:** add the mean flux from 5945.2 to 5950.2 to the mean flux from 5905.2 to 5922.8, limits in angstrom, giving 42.8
